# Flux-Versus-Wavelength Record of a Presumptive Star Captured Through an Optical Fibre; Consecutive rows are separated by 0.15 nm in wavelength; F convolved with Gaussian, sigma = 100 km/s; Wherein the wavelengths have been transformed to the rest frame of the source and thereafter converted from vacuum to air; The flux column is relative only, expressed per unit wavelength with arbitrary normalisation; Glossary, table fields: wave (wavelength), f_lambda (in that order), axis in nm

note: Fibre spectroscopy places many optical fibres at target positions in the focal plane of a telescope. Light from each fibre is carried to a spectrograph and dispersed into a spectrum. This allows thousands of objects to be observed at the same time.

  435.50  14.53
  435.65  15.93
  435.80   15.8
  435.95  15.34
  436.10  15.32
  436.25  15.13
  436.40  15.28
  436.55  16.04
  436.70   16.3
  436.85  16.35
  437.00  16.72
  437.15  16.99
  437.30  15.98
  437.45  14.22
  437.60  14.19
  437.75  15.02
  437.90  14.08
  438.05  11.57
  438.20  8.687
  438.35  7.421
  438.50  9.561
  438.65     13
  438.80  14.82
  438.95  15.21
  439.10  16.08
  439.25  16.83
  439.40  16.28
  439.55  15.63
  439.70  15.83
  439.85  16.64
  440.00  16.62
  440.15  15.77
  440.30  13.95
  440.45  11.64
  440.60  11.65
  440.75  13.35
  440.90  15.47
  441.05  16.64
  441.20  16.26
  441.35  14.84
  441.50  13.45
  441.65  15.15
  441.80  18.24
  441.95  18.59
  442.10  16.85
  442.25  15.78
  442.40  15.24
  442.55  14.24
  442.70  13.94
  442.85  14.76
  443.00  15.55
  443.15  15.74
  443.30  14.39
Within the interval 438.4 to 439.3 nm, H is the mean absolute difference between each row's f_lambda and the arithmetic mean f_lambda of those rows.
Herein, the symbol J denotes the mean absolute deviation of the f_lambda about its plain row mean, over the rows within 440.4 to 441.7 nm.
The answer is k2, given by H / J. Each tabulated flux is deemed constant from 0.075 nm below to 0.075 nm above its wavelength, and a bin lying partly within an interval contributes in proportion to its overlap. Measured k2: 1.3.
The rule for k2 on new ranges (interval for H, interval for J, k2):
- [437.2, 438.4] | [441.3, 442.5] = 1.8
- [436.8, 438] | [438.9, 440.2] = 2.4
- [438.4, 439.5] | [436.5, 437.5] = 3.2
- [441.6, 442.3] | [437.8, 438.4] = 0.5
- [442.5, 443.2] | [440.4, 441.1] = 0.3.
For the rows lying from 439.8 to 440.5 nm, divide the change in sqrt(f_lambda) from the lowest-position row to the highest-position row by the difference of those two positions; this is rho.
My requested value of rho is -1.1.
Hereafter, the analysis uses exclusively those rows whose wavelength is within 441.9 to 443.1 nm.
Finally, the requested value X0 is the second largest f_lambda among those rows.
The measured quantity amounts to 16.85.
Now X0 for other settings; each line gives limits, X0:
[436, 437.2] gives 16.72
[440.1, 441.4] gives 16.26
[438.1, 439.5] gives 16.28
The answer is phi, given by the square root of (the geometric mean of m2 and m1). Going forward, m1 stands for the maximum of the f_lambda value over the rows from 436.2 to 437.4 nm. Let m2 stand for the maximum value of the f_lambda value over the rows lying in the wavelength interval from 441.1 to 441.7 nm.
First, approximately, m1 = 16.99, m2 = 16.26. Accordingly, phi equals 4.08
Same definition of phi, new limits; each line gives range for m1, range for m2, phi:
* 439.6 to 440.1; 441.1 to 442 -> 4.19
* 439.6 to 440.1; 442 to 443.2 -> 4.09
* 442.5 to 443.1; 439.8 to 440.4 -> 4.01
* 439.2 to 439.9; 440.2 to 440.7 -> 3.91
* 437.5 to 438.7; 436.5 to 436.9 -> 3.96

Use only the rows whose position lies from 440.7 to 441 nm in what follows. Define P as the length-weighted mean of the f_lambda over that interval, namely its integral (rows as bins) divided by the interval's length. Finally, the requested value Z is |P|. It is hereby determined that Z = 14.7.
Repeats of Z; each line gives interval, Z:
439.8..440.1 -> 16.6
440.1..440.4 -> 14.5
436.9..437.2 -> 16.8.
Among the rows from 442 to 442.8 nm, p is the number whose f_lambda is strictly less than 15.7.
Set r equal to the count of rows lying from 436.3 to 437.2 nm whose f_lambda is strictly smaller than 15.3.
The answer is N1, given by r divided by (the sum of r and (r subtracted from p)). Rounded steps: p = 3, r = 1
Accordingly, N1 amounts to 0.33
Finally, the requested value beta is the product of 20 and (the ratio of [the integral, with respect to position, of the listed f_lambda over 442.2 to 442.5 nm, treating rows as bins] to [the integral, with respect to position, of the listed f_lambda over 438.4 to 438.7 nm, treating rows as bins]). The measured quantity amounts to 28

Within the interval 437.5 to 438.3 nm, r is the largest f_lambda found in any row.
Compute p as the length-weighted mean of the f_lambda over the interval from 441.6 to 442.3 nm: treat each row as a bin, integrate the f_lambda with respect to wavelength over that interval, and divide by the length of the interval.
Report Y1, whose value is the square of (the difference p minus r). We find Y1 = 4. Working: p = 17.0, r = 15.02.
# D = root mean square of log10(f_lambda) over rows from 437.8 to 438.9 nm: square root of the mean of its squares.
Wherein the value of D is 1.05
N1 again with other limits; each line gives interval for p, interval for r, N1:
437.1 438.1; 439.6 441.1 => 0.80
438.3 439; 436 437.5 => 0.60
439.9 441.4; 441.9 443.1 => 0.67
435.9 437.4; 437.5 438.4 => 1.50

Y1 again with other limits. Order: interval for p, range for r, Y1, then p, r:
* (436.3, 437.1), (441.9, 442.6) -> 6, 16.1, 18.59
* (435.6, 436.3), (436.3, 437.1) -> 1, 15.5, 16.72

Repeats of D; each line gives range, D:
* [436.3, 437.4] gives 1.21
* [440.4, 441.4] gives 1.15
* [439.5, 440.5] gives 1.18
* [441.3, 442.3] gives 1.21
